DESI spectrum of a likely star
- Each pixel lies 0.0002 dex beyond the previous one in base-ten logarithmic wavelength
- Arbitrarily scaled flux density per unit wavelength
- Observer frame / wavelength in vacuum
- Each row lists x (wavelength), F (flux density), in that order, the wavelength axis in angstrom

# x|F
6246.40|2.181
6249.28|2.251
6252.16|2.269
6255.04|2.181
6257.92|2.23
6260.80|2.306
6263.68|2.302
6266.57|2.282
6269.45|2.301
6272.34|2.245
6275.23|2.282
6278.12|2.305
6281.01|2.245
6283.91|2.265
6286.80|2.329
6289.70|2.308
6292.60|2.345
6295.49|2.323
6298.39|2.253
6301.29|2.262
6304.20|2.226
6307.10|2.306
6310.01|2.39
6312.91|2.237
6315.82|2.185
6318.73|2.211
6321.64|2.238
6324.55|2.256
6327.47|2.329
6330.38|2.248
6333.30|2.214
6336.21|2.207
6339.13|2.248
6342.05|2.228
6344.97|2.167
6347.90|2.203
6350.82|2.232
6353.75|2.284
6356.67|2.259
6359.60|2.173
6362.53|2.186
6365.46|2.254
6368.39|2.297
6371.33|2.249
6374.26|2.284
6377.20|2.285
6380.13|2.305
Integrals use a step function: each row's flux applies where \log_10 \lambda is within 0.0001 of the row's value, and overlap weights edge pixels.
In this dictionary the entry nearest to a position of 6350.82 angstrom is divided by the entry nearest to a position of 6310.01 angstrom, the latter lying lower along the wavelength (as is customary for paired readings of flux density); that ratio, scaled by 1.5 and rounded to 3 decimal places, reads 1.401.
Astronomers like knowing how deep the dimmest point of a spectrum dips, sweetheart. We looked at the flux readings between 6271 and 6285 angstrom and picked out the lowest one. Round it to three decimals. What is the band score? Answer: 2.245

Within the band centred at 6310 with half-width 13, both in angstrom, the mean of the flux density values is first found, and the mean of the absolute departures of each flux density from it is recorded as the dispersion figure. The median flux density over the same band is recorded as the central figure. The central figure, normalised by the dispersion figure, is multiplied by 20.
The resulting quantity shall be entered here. 1068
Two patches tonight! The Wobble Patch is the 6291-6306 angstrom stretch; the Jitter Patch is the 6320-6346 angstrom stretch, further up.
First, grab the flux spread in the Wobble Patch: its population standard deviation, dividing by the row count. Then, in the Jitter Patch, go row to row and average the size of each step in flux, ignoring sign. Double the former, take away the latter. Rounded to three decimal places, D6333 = 0.048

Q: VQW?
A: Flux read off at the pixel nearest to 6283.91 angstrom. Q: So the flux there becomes 2.265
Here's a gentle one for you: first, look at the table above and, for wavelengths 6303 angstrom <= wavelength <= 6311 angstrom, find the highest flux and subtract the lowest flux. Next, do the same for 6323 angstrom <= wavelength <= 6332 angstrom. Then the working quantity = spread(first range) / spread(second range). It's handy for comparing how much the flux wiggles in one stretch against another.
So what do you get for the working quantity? 2.0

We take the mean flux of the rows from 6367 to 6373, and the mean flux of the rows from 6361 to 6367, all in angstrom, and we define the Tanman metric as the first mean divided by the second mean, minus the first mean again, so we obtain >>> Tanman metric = -1.25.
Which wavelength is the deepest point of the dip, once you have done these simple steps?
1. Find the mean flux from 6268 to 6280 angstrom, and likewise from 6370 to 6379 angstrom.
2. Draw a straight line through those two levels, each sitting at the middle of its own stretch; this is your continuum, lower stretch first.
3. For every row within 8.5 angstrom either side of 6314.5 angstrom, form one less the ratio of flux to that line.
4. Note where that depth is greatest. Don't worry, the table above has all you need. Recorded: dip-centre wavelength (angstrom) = 6315.82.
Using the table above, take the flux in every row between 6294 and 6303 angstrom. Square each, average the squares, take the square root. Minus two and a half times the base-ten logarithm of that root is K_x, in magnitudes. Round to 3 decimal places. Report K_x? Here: -0.895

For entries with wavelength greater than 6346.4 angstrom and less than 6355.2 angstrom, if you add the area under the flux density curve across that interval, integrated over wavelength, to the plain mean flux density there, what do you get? 21.9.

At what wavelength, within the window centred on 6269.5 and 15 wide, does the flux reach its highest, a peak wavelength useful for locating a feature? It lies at 6263.68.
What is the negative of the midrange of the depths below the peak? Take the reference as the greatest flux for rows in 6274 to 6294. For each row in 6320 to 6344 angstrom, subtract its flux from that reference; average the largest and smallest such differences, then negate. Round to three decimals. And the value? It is -0.077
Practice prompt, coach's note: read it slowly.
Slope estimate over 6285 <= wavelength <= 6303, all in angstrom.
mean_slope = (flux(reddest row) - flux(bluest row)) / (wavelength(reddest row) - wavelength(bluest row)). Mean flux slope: -0.0046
